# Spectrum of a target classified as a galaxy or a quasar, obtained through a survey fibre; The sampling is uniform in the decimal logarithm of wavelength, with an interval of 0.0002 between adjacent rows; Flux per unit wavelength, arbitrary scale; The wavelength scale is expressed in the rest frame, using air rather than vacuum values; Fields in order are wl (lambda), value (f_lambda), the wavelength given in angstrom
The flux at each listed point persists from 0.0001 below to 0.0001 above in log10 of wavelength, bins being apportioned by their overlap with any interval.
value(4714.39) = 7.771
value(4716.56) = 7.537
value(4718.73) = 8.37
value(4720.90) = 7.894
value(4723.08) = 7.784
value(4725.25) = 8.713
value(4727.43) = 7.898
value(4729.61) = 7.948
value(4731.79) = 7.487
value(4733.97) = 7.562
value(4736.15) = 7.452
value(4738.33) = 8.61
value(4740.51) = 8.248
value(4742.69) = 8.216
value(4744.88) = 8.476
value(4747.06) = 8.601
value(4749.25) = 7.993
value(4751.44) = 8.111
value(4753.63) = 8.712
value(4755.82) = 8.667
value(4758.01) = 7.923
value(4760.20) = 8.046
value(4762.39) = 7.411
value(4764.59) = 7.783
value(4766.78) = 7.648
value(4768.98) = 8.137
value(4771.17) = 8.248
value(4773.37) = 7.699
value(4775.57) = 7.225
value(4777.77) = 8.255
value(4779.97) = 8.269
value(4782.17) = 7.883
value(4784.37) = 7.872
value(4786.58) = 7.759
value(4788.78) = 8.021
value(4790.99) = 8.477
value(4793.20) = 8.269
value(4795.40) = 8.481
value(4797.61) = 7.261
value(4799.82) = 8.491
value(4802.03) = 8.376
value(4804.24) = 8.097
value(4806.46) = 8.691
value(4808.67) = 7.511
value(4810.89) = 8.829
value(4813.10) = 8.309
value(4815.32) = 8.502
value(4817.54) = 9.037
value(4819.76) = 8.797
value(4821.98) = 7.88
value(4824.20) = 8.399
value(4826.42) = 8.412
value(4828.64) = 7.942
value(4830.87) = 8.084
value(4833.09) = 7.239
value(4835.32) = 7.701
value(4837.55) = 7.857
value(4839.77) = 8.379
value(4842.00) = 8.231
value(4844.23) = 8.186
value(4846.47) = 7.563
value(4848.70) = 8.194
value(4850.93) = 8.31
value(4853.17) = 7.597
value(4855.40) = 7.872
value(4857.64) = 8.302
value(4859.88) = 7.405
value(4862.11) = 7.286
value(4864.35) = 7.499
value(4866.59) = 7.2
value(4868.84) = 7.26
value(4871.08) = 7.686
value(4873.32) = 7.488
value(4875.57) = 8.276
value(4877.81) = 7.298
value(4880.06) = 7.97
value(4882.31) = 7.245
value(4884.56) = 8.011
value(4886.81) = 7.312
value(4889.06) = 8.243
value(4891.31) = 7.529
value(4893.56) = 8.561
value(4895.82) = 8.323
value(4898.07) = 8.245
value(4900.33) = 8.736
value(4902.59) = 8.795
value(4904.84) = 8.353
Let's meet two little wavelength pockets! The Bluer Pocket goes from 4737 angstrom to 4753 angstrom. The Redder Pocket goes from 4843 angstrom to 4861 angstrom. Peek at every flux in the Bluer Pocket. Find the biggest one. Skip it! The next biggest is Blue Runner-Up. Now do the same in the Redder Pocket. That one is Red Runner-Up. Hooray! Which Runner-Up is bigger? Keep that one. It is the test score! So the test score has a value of 8.6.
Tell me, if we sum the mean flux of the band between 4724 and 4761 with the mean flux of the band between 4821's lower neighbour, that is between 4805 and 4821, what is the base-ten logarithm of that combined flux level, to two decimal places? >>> 1.22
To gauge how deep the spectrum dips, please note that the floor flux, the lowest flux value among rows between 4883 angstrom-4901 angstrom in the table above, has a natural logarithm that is 1.99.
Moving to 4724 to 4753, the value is 2.01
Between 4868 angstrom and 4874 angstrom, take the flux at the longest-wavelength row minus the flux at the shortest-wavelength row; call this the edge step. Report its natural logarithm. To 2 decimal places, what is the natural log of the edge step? -1.48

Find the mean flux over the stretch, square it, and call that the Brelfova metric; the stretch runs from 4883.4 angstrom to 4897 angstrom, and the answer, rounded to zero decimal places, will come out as 64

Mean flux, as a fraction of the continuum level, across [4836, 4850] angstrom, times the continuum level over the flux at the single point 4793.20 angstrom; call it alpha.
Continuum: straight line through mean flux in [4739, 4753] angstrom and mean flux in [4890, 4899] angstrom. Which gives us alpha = 0.98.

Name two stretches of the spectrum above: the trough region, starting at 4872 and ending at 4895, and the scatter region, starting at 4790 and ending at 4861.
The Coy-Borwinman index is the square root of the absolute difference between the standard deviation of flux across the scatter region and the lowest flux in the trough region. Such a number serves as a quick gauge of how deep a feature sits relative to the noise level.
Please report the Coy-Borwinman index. 2.61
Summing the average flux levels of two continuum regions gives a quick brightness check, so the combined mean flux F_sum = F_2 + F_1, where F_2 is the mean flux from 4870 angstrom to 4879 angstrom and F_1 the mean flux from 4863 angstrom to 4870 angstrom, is 15.0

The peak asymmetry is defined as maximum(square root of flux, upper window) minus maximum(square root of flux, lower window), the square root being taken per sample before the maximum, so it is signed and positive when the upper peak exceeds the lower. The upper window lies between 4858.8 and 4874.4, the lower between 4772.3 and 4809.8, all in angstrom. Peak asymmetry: -0.18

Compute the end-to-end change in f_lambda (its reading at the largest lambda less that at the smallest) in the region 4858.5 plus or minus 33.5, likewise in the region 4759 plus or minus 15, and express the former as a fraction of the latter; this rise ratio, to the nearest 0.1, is 1.1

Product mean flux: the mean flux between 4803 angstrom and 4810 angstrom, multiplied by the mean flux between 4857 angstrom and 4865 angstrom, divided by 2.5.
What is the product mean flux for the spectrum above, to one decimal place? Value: 24.7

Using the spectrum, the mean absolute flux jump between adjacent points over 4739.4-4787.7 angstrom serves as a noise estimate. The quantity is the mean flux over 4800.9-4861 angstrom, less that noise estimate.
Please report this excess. 7.8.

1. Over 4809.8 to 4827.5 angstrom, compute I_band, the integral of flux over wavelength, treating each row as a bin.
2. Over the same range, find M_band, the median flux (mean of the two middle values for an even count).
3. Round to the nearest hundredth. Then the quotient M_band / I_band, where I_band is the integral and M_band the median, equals 0.06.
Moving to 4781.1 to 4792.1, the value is 0.09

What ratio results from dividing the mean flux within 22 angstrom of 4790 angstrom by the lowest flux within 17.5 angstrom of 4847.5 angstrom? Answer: 1.118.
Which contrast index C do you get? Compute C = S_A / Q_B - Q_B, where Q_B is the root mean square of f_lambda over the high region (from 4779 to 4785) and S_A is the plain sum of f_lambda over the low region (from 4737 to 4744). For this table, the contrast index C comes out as -5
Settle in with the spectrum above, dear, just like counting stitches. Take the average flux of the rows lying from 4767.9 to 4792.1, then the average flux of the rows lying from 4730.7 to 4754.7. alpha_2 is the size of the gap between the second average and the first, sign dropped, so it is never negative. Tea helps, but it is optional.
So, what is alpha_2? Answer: 0.15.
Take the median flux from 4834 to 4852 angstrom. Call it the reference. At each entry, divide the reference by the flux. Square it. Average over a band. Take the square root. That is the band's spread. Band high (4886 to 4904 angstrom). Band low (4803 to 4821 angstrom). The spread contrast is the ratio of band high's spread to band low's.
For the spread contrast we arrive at 1.03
